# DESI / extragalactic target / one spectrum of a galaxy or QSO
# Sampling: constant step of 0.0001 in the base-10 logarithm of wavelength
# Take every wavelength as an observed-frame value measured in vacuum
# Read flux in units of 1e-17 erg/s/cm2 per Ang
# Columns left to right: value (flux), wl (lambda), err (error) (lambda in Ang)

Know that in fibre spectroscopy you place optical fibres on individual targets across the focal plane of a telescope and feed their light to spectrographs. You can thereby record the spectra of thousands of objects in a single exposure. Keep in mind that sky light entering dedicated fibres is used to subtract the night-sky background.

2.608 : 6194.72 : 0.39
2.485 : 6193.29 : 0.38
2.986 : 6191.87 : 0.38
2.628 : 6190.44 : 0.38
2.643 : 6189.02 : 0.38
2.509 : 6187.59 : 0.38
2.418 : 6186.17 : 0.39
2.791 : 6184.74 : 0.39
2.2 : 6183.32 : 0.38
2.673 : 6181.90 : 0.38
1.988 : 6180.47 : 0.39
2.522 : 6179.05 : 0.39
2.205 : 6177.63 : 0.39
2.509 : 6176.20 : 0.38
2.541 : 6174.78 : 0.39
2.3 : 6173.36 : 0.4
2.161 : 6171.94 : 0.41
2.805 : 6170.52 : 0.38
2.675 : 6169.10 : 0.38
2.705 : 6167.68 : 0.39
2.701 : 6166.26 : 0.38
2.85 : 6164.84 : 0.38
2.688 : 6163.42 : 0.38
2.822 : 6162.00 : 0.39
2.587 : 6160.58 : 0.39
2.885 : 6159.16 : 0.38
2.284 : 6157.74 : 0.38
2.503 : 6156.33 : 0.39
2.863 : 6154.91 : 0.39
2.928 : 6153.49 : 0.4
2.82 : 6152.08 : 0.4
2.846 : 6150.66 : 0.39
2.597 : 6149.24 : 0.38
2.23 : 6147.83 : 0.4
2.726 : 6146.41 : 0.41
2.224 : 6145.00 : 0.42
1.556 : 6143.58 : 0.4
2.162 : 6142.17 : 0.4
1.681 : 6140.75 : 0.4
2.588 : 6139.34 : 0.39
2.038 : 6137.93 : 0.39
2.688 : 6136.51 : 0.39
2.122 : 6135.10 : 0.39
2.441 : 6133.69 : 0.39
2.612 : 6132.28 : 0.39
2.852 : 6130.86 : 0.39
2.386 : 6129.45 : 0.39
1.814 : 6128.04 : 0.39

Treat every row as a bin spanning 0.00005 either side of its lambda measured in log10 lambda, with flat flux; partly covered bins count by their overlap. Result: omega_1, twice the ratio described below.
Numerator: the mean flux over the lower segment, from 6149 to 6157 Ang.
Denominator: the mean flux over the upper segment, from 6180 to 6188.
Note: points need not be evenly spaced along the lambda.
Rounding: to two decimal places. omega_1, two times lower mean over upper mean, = 2.27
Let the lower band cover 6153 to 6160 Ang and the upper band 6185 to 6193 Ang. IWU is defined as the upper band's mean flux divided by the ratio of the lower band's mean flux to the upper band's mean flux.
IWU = 2.6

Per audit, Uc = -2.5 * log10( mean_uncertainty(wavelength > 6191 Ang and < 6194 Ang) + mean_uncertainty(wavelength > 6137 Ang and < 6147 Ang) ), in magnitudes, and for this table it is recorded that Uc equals 0.268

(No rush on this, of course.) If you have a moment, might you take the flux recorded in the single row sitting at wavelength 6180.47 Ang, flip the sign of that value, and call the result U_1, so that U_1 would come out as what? -1.99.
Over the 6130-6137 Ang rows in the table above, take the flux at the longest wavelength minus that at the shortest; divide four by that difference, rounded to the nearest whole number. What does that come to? -24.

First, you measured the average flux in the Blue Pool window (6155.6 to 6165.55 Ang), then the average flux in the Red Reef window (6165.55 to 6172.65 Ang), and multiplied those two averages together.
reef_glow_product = 6.94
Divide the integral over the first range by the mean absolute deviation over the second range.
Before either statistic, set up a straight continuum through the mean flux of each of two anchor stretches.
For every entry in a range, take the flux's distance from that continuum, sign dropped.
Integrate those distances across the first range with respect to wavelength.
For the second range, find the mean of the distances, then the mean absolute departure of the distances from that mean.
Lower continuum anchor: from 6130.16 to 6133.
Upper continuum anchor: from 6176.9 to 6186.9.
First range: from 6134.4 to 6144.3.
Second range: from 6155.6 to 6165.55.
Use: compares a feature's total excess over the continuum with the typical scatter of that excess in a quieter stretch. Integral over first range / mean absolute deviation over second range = 52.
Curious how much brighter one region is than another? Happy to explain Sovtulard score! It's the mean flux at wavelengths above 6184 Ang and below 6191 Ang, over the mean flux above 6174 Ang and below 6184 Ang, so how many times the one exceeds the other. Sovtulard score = 1.09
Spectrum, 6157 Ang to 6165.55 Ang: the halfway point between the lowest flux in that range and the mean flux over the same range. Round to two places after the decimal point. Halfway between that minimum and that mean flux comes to 2.48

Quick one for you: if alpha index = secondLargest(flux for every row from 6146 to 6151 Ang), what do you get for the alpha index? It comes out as 2.726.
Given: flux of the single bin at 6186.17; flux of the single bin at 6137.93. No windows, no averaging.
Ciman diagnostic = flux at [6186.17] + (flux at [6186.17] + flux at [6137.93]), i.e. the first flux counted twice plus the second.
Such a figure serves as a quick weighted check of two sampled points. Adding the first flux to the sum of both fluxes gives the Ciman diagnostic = 6.9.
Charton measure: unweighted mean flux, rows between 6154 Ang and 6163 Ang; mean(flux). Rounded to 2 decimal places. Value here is 2.66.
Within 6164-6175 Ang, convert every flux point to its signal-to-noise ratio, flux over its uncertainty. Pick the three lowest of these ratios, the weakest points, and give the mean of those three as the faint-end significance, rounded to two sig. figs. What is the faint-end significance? 5.8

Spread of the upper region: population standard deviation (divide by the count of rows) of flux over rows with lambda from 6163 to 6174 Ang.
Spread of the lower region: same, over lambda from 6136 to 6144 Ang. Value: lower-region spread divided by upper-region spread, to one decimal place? 1.8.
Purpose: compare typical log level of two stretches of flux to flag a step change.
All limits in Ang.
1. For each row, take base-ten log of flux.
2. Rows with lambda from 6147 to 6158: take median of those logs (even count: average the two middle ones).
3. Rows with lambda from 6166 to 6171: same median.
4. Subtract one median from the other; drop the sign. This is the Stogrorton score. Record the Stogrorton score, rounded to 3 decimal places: 0.001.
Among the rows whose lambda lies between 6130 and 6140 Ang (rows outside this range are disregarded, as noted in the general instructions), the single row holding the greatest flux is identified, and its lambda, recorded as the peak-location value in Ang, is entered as 6130.86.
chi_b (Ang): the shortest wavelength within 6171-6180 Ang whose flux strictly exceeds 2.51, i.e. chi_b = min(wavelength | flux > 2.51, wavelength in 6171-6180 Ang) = 6174.78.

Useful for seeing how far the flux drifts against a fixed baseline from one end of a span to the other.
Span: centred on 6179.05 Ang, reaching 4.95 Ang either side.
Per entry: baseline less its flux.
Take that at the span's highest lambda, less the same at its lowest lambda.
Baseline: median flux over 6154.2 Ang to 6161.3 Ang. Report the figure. 0.34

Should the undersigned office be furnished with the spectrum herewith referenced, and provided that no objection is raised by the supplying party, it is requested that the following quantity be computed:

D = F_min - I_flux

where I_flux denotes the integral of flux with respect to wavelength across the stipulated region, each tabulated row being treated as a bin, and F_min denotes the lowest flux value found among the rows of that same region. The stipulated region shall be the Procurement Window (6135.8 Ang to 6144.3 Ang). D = -16.4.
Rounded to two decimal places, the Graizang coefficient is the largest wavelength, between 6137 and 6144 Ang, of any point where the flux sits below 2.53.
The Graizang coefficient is 6143.58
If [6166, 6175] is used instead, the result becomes 6173.36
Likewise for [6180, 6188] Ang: 6187.59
